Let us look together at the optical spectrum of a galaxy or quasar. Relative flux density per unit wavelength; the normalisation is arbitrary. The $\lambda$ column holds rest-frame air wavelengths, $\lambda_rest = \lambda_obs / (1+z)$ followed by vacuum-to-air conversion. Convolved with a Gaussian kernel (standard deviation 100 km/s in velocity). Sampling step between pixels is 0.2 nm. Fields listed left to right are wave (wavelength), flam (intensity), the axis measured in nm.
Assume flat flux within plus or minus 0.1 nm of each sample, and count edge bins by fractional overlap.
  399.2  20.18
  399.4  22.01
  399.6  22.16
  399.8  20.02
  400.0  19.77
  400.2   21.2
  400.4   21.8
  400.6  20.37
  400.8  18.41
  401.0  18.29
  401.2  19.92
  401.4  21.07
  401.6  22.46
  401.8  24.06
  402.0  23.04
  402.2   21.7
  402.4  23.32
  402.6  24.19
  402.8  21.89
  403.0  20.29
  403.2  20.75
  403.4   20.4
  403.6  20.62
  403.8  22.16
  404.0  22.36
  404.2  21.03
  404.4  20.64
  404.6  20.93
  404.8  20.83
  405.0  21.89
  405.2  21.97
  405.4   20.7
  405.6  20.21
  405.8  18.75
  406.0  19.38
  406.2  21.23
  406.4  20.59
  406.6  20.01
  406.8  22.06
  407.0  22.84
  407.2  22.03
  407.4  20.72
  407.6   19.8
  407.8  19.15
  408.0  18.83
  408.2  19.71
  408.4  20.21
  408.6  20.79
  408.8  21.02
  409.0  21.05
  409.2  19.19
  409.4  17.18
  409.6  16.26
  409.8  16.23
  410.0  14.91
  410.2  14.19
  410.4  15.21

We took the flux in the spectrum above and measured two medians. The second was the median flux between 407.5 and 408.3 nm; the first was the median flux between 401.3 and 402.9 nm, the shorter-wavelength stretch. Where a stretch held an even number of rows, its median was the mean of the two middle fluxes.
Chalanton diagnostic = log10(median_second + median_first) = 1.63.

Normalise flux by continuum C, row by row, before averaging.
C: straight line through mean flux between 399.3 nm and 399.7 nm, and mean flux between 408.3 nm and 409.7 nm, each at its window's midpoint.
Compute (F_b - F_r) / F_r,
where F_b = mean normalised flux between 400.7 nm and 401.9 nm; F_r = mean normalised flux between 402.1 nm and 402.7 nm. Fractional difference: -0.12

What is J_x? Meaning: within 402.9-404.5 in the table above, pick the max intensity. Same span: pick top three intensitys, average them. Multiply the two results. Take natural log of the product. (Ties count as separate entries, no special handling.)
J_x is 6.19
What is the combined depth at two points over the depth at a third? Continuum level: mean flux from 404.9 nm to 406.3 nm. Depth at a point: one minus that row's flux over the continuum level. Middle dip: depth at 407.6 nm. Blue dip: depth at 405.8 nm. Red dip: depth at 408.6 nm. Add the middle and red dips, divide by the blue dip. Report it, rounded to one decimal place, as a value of 0.3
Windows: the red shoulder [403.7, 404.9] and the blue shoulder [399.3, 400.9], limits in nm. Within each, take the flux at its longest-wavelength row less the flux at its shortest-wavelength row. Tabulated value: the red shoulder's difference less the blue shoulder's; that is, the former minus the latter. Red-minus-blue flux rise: 2.3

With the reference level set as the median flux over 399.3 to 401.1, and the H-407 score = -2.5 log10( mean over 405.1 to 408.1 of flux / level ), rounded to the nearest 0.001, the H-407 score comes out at -0.010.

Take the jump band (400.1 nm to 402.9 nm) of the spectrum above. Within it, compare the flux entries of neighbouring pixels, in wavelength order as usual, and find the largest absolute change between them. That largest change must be 2.3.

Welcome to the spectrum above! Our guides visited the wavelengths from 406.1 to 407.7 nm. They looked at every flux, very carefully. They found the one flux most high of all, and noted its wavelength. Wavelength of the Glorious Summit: 407.0 nm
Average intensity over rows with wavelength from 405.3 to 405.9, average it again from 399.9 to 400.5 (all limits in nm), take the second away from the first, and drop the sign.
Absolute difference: 1.0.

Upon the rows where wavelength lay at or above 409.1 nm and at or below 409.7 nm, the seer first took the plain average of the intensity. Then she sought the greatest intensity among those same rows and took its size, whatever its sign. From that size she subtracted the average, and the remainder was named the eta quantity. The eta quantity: 1.65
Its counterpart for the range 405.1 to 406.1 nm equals 1.77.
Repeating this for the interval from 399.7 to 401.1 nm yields 1.82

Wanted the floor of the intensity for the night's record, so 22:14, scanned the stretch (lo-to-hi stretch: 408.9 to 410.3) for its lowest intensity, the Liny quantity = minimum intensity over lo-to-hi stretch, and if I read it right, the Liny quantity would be 14.19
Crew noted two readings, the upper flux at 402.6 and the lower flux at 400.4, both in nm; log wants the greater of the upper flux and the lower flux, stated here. 24.2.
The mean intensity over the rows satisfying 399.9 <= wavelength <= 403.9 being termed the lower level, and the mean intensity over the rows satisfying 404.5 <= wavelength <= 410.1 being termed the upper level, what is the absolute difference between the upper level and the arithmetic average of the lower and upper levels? 0.67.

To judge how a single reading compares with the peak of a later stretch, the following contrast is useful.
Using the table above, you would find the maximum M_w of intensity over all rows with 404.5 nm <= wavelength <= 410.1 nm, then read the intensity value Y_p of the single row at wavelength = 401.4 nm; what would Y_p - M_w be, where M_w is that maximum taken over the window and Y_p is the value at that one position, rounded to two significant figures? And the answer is -1.8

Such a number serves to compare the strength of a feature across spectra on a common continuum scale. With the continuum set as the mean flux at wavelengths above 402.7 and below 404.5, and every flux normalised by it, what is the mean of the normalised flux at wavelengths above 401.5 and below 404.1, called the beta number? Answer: 1.05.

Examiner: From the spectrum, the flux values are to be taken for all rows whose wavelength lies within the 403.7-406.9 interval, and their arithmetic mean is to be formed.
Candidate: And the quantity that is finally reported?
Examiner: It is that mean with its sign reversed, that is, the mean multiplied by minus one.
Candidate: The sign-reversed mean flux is -20.9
